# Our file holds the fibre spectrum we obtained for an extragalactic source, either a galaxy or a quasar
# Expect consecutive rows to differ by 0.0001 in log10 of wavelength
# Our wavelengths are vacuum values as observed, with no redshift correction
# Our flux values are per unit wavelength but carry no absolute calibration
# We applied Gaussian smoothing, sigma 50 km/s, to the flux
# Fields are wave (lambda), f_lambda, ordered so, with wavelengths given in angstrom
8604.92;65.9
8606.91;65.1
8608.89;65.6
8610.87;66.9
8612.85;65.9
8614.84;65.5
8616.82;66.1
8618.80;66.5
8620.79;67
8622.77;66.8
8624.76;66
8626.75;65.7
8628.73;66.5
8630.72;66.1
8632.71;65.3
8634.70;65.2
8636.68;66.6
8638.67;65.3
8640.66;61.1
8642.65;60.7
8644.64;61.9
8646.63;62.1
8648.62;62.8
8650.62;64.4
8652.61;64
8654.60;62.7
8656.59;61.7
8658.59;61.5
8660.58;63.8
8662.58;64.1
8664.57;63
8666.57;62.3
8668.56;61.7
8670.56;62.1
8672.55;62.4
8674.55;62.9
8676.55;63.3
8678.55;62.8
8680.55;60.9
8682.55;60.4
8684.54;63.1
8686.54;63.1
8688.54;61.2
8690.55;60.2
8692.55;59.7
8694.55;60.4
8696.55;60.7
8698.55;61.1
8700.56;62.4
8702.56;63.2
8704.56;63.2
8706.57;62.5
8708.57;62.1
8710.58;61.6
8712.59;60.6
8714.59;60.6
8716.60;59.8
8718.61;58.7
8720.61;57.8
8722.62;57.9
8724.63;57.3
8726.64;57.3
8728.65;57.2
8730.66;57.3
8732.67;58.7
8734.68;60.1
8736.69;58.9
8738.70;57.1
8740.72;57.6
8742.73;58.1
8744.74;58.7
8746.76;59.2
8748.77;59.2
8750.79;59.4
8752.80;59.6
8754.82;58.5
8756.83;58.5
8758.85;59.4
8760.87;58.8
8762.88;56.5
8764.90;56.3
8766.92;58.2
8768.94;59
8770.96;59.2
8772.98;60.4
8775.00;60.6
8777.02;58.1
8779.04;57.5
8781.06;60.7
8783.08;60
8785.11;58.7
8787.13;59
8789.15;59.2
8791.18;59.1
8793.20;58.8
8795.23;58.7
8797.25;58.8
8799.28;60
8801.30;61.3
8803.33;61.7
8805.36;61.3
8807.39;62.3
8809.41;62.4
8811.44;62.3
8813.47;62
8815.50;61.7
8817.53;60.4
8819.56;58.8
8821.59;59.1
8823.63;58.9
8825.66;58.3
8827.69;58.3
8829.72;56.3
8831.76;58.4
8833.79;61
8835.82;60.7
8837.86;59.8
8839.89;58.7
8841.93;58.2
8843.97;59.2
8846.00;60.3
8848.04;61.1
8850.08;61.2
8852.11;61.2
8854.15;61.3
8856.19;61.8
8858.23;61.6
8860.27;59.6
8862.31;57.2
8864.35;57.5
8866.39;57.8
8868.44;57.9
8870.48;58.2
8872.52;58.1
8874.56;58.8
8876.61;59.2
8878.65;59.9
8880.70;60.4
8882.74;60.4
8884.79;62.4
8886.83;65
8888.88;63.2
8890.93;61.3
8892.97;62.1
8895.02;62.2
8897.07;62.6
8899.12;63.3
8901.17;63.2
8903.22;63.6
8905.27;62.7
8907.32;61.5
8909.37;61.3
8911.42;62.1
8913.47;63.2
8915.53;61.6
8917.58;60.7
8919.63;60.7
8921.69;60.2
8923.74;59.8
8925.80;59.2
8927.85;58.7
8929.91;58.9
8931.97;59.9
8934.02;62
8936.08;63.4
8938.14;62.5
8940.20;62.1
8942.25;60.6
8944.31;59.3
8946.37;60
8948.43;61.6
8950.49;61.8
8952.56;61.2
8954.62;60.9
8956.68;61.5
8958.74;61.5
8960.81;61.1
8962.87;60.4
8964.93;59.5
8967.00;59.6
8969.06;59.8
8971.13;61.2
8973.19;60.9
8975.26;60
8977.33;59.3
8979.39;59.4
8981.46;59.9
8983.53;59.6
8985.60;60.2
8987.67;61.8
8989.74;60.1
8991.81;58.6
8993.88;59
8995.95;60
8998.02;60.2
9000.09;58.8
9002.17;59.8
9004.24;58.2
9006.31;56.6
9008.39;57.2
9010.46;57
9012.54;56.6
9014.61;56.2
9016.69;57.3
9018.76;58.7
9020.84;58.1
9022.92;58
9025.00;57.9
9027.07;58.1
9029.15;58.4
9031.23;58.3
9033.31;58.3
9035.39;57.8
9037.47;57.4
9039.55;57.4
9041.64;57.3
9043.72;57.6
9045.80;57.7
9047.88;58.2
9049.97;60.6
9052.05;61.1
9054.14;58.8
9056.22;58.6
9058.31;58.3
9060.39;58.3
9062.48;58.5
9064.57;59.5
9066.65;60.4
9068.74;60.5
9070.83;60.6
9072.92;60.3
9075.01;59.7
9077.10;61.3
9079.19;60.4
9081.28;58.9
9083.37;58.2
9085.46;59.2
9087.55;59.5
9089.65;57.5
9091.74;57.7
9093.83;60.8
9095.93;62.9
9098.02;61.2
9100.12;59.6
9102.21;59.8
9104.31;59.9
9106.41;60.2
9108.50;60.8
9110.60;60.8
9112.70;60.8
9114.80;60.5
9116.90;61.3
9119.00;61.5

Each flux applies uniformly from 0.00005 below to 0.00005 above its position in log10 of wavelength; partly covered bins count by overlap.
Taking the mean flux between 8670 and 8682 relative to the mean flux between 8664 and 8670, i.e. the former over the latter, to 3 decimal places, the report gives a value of 1.001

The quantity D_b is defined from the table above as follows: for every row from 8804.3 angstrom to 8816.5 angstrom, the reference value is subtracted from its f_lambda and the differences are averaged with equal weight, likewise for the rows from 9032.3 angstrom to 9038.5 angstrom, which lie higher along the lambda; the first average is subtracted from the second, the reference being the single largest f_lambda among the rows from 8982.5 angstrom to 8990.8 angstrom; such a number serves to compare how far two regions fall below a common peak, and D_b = -4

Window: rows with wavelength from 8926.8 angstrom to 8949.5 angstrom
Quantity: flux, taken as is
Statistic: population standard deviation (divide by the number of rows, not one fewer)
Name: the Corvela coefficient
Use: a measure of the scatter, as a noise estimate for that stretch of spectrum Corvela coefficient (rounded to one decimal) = 1.5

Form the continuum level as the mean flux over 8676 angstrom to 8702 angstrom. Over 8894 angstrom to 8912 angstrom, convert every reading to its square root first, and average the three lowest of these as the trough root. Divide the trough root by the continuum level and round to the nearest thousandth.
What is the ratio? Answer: 0.128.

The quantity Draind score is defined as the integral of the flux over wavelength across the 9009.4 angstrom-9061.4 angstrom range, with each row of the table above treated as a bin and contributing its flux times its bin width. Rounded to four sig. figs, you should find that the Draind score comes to 3021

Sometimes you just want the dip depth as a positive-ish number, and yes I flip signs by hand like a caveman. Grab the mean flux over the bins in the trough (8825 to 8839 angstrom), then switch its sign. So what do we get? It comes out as -59.0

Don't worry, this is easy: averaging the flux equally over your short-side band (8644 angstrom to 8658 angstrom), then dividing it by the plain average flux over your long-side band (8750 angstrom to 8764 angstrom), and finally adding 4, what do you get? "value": 5.07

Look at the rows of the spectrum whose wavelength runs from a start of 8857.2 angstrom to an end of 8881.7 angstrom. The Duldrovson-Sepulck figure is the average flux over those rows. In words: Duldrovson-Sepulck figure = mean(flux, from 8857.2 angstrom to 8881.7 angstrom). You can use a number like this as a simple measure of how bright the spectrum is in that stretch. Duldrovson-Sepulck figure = 58.8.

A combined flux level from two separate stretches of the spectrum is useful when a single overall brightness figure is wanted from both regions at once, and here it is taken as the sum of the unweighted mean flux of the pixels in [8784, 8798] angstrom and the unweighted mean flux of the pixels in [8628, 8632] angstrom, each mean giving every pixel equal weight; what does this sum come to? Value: 125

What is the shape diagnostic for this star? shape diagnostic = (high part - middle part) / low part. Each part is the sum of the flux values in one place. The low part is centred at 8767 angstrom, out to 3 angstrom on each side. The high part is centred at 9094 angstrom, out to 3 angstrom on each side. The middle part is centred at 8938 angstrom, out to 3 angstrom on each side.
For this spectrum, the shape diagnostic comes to -0.038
